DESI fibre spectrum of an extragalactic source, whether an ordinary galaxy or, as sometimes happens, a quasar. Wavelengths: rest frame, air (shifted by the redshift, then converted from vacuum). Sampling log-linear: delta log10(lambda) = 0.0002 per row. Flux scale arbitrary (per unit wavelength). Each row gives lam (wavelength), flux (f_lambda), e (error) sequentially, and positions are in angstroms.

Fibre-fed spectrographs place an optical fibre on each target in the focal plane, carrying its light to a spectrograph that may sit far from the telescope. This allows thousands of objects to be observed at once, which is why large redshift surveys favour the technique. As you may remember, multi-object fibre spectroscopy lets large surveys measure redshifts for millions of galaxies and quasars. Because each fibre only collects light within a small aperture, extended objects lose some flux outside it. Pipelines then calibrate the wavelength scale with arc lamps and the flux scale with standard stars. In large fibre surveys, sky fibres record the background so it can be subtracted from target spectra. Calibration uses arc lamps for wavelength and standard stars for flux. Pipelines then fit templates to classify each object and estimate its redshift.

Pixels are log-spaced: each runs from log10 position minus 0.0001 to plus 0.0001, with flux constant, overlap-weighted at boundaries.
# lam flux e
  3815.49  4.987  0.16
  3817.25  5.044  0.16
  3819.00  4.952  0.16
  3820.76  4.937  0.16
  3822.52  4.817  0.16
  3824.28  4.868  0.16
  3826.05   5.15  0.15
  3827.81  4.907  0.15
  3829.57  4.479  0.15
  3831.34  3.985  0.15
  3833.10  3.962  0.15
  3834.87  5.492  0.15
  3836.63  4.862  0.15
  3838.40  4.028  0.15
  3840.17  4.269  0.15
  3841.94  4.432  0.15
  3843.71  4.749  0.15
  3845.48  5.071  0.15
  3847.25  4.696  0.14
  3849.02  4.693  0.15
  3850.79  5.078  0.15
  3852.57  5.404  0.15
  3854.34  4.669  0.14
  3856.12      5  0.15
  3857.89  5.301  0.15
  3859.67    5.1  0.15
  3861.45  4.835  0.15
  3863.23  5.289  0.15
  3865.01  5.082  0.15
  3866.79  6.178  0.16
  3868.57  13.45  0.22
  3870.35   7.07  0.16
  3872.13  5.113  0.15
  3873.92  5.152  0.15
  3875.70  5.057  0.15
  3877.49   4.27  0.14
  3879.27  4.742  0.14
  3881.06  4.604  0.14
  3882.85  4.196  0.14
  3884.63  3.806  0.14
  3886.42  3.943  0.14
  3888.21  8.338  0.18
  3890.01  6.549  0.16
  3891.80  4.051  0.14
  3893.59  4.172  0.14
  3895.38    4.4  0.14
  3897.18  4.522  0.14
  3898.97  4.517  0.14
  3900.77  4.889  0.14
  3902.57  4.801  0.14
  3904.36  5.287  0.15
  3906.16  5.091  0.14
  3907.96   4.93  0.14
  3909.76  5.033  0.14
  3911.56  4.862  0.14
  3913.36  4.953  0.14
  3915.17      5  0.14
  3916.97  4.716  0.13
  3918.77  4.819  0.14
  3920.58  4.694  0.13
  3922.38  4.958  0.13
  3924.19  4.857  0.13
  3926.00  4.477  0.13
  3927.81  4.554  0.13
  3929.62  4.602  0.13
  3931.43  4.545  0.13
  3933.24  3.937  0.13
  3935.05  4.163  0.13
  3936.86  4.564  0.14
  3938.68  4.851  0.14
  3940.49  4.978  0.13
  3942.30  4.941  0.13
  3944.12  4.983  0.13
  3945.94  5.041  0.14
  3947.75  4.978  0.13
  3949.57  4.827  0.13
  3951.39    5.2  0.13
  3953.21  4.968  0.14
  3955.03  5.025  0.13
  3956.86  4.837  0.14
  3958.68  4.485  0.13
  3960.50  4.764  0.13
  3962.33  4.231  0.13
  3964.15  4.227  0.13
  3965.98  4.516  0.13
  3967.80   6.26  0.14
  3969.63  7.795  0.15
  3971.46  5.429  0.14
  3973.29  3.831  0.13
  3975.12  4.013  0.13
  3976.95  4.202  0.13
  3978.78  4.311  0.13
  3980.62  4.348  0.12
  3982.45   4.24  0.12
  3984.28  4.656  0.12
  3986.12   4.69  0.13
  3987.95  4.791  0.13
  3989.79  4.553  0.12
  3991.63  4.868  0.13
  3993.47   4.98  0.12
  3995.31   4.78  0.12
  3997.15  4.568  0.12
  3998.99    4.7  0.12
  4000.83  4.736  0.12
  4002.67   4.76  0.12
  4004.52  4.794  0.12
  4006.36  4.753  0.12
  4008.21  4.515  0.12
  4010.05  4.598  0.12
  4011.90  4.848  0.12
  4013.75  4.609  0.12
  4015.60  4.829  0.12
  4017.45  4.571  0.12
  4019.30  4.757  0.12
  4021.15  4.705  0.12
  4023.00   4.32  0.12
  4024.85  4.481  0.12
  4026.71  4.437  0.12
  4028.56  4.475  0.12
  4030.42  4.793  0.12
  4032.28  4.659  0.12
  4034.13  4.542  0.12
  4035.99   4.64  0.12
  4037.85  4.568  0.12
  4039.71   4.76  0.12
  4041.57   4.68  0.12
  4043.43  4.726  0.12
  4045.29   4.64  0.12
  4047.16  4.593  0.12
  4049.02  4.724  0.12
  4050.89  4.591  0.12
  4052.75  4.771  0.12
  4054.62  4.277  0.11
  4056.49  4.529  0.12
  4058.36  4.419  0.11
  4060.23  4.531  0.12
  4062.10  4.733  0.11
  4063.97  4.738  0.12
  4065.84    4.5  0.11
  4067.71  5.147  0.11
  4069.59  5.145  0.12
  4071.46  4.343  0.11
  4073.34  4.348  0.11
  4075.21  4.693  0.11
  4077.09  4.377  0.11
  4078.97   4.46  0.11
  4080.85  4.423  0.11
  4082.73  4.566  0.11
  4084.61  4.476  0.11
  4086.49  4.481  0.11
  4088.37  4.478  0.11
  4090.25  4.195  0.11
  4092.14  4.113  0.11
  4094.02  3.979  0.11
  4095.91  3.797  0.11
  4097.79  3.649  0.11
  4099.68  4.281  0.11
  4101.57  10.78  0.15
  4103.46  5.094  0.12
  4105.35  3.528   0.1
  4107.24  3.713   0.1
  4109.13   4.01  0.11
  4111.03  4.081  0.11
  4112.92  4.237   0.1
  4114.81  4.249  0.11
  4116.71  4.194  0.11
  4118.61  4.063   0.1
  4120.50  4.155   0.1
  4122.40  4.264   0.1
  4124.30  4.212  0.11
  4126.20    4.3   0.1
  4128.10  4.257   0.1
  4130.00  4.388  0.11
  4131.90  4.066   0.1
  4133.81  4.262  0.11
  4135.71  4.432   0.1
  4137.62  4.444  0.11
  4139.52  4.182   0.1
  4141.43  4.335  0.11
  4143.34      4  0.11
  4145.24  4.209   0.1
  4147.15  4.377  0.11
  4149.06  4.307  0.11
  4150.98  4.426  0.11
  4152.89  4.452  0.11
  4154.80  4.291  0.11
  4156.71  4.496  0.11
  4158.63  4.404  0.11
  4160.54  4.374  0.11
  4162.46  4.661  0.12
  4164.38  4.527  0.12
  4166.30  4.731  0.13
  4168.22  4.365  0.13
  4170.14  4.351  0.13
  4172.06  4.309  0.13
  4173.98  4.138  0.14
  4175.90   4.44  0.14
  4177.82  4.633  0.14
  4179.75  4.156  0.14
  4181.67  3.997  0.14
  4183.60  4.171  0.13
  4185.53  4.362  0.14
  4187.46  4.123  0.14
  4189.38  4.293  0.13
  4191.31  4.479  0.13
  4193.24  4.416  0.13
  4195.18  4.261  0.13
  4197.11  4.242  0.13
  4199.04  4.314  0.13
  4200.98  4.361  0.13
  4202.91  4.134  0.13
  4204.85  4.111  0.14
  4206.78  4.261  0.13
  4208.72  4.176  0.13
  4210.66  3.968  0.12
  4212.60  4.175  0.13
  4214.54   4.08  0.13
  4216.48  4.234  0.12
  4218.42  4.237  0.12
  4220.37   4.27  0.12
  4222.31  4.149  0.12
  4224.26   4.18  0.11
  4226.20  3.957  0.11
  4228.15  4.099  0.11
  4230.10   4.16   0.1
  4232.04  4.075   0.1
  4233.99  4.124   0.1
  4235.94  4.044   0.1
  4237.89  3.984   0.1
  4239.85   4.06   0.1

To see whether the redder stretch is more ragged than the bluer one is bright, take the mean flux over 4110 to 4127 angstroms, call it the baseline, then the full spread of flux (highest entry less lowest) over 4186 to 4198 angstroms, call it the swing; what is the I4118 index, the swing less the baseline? -3.8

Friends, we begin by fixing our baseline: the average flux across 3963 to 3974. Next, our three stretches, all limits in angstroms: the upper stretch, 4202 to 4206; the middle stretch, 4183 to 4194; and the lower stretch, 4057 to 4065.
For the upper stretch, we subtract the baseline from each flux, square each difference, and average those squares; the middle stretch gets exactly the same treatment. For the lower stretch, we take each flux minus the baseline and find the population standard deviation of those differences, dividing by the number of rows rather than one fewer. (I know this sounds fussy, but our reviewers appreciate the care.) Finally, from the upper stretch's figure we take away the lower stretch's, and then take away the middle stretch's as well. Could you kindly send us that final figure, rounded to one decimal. 0.3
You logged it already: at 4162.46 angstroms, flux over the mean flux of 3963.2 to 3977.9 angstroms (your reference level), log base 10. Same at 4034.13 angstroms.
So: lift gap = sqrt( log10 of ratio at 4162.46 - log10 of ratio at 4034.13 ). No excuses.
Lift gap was 0.11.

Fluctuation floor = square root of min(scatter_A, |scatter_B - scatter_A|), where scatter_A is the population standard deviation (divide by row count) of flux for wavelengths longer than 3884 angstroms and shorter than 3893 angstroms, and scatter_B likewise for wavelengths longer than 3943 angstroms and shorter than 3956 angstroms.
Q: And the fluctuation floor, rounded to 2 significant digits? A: 1.3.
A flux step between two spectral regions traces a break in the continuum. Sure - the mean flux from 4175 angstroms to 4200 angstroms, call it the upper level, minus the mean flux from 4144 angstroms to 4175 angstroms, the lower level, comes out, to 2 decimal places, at -0.10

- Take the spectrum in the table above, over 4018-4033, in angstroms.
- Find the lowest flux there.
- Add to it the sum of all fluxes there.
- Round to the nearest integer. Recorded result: 41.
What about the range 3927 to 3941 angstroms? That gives 40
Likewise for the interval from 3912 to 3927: 43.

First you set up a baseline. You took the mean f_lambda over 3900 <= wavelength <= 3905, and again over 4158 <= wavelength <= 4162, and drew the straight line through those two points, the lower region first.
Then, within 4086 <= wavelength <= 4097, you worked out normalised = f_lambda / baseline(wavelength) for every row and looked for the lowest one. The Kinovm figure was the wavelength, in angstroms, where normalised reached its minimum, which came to 4095.91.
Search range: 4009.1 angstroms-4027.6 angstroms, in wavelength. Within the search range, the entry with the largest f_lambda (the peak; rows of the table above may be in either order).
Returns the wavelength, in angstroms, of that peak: 4011.90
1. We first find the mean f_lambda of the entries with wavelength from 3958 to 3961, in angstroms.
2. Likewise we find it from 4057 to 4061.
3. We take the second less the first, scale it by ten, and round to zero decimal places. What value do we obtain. -1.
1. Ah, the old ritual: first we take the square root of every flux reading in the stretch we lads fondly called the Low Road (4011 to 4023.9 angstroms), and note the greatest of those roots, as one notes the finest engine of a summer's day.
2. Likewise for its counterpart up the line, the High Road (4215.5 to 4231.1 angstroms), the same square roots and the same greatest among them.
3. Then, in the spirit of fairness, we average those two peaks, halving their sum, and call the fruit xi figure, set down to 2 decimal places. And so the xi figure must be 2.13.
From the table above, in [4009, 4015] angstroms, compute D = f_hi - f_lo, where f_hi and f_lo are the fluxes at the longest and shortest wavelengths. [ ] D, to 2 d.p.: 0.01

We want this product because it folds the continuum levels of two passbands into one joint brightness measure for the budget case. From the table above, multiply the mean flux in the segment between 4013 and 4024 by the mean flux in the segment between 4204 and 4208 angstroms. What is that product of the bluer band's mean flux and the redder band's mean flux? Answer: 19.4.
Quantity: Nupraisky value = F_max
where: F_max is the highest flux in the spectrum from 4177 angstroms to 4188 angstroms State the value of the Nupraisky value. 4.633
